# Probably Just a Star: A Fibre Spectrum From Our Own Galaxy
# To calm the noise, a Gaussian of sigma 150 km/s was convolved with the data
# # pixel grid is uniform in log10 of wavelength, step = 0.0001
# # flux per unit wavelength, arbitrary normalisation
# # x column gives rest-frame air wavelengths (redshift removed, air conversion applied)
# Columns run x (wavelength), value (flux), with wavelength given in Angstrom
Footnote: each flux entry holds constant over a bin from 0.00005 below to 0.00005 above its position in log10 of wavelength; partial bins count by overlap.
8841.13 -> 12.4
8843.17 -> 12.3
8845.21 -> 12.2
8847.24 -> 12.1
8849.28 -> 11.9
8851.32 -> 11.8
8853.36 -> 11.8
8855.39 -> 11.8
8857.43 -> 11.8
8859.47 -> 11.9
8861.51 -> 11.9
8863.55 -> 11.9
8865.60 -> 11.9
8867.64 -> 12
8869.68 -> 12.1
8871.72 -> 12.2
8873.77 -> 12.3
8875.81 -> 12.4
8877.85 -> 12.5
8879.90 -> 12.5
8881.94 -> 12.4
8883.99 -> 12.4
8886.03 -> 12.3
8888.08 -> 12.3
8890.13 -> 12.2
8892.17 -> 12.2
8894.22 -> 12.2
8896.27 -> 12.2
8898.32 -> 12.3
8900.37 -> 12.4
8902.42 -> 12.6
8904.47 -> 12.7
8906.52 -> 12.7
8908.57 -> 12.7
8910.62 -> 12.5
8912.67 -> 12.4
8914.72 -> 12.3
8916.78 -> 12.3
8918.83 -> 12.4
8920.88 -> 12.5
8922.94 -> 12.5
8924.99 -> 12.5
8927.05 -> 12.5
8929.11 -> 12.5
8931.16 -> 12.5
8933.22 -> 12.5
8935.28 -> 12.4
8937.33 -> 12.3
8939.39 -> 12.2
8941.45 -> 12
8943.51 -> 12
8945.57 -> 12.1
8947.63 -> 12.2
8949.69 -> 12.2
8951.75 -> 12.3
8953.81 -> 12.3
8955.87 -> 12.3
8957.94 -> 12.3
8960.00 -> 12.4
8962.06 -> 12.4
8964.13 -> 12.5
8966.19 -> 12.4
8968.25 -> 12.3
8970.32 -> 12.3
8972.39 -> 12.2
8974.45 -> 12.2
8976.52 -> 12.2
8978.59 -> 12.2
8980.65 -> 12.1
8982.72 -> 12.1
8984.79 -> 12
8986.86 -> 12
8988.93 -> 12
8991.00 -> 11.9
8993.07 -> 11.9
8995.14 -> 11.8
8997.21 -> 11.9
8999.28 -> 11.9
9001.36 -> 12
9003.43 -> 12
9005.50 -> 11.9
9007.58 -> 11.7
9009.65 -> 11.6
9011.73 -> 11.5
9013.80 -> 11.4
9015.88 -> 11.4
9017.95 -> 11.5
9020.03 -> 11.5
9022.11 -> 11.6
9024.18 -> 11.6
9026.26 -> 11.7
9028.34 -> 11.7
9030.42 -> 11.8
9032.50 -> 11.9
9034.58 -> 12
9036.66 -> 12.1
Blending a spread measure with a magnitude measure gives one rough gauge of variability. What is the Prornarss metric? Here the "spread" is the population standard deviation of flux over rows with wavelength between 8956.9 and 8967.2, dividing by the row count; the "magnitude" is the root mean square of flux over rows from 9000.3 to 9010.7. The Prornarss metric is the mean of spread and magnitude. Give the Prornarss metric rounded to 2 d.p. 5.95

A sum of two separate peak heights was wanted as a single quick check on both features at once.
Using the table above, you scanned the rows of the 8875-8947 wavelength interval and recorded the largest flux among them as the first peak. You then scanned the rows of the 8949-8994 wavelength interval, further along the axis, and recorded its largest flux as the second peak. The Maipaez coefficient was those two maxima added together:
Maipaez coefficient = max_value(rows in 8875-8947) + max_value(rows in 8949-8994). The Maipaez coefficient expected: 25.20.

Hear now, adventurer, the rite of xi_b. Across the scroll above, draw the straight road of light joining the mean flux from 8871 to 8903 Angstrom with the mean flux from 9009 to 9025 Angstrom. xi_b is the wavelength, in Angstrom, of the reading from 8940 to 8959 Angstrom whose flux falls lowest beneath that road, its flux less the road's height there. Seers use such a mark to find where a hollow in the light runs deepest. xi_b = 8941.45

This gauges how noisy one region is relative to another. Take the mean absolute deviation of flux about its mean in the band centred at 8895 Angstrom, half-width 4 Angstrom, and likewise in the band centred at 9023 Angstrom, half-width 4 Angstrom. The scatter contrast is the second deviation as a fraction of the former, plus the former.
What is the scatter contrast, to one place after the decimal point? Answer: 1.4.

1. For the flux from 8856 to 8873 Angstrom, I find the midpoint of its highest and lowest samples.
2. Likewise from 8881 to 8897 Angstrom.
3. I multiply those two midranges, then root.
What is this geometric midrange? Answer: 12.1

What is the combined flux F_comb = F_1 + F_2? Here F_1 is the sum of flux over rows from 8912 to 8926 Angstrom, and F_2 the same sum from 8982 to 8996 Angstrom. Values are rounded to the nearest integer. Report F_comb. 171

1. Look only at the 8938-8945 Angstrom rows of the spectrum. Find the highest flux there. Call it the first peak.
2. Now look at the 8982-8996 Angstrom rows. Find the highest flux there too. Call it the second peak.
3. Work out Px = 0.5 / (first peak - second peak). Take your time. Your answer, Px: 5.0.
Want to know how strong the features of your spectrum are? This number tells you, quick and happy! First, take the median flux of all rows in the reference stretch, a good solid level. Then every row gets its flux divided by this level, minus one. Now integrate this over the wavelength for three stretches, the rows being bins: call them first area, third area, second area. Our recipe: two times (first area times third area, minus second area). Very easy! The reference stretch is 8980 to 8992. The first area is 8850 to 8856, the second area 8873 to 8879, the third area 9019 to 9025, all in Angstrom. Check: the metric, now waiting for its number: -0.36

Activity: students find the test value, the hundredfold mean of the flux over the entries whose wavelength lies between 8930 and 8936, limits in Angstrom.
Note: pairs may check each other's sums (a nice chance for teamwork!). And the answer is 1247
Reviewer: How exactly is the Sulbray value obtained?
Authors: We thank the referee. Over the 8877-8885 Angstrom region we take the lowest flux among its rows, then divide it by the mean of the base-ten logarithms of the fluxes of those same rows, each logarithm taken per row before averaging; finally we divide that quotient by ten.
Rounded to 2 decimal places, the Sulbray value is 1.13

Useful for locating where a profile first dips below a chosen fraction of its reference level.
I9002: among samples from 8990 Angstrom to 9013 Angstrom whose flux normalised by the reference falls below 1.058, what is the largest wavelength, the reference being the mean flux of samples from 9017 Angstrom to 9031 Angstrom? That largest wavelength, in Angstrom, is 9011.73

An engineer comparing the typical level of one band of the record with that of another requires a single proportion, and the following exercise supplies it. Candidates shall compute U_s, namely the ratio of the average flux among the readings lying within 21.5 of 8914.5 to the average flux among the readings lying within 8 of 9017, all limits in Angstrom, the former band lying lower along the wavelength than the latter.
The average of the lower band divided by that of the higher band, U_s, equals 1.08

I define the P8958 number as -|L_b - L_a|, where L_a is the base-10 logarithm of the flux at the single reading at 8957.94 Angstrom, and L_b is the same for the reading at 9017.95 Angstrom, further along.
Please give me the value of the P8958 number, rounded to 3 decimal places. -0.029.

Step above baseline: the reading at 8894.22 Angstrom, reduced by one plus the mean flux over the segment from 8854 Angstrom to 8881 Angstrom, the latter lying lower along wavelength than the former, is -0.89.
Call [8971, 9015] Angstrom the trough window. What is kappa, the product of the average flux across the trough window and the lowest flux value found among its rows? 136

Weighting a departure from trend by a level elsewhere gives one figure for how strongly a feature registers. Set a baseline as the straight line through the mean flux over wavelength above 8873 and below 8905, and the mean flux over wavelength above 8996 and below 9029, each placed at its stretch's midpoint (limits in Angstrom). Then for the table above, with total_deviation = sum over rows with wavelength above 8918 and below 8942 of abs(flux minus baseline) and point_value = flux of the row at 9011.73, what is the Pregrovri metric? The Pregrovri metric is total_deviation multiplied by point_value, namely 38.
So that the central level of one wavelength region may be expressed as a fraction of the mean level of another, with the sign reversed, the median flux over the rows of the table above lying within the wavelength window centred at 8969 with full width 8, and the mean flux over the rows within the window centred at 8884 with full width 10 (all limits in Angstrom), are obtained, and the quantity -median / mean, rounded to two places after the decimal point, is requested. -0.99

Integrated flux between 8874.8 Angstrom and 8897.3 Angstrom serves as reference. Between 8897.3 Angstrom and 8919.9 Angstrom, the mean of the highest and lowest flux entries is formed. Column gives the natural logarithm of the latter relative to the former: -3.10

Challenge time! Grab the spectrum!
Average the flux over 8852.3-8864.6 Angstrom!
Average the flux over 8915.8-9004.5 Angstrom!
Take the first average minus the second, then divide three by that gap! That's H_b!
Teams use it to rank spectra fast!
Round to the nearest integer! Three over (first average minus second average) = -8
